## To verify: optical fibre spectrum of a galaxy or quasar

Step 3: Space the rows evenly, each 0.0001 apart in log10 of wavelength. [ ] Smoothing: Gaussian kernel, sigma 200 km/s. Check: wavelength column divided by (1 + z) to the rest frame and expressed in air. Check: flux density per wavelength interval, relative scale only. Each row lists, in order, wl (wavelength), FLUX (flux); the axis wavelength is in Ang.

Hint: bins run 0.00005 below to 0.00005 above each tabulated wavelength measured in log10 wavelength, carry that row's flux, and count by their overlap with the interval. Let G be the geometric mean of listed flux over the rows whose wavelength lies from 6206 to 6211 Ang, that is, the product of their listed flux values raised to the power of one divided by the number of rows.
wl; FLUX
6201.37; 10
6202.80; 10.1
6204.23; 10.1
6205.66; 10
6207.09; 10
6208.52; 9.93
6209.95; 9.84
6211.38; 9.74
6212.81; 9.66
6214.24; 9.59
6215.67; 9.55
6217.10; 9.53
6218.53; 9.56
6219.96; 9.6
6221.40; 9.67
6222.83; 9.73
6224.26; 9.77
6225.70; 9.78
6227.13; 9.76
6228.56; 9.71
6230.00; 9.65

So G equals 9.92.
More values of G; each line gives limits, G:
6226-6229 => 9.73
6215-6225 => 9.63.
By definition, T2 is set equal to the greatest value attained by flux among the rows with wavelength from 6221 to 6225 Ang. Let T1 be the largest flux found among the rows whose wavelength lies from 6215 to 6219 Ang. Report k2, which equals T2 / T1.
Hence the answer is 1.02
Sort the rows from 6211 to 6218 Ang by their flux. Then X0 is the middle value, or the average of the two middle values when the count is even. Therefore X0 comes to 9.6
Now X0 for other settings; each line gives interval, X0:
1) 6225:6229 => 9.8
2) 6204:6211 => 10.0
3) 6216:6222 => 9.6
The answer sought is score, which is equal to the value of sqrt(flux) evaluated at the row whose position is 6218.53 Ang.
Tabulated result 3.09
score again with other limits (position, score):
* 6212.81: 3.11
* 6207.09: 3.16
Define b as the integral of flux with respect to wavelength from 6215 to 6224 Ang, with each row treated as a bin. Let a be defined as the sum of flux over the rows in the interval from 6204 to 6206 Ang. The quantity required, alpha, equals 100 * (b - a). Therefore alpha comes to 6647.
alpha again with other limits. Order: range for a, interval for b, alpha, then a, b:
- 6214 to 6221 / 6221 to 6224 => -1863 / 48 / 29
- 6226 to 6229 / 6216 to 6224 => 5755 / 19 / 77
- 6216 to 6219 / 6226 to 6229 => 1022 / 19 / 29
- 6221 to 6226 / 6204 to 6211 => 3070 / 39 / 70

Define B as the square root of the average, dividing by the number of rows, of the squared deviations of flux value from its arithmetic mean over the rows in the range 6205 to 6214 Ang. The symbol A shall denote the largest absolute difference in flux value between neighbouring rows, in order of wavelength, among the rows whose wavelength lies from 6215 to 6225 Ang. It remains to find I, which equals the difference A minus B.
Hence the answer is -0.06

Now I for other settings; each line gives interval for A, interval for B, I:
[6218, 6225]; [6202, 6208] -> 0.02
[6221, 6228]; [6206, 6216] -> -0.10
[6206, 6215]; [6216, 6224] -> 0.03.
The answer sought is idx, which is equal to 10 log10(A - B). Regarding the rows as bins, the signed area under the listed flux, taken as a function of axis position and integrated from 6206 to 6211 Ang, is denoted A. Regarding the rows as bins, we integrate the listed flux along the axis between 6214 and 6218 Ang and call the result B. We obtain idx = 11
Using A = 50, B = 38.3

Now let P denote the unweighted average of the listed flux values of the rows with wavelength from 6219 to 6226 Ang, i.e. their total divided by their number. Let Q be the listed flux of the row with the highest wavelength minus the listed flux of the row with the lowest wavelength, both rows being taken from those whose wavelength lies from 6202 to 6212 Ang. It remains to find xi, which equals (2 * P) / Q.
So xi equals -54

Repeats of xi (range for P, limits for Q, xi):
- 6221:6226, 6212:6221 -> -325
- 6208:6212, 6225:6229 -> -281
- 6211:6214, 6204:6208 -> -194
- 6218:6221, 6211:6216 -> -101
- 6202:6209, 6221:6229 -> 501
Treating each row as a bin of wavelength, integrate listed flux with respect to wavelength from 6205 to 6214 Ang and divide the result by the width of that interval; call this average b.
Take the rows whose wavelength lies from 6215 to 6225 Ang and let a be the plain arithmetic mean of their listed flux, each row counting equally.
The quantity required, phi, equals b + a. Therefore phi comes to 19.5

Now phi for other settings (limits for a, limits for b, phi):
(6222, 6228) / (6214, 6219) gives 19.3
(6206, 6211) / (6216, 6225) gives 19.6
